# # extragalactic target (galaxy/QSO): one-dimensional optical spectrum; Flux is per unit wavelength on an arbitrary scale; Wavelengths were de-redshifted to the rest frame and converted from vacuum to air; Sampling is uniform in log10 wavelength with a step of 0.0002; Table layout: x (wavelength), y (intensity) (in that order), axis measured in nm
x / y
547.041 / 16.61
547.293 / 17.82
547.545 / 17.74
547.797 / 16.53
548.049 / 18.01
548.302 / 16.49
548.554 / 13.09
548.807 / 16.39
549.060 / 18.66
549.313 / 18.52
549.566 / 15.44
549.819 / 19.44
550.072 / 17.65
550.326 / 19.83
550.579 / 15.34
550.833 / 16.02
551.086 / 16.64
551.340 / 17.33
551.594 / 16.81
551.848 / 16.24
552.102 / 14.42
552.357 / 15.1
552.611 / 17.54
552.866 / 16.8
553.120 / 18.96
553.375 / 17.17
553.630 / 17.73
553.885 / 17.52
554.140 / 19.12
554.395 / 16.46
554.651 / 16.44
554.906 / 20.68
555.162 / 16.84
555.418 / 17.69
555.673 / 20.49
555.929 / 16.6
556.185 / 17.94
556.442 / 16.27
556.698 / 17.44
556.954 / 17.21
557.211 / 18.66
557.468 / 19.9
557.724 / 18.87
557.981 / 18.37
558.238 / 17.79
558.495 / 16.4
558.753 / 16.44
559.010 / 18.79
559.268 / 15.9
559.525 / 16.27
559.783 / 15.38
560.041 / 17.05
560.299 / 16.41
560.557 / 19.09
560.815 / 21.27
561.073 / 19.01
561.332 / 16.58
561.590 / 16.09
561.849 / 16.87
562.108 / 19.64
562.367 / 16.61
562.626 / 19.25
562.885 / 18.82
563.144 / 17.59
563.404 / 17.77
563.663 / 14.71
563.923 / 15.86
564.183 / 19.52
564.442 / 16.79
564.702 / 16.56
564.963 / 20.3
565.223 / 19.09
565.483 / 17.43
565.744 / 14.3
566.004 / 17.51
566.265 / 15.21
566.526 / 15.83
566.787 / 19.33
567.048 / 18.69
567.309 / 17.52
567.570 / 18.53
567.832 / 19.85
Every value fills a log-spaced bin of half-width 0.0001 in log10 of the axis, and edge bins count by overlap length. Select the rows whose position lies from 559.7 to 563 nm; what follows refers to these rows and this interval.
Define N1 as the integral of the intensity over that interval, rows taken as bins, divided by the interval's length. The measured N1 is 17.9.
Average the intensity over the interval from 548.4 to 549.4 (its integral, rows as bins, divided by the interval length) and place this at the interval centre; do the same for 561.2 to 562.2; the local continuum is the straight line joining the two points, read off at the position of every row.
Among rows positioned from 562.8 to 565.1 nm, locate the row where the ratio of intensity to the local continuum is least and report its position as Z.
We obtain 563.663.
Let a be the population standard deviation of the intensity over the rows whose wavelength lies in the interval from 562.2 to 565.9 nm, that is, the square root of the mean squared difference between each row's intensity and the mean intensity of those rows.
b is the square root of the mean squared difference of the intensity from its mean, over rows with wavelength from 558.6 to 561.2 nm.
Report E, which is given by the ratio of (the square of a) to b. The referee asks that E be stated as 1.69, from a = 1.74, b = 1.78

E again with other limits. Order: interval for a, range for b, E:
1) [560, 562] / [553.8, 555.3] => 1.83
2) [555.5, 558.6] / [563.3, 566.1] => 0.90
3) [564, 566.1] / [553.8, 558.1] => 2.35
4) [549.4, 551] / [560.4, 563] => 2.09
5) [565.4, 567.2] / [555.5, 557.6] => 2.07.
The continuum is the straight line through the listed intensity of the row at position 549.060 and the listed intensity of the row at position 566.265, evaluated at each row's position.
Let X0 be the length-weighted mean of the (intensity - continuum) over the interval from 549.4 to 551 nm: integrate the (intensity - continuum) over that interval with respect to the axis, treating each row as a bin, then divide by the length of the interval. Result -1.1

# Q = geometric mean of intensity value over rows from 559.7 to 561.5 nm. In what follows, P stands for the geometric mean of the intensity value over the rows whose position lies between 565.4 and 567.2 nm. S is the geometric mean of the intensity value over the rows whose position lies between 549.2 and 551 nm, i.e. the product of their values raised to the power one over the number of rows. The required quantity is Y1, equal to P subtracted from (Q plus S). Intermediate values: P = 16.8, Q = 17.7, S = 17.4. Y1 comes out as 18.3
